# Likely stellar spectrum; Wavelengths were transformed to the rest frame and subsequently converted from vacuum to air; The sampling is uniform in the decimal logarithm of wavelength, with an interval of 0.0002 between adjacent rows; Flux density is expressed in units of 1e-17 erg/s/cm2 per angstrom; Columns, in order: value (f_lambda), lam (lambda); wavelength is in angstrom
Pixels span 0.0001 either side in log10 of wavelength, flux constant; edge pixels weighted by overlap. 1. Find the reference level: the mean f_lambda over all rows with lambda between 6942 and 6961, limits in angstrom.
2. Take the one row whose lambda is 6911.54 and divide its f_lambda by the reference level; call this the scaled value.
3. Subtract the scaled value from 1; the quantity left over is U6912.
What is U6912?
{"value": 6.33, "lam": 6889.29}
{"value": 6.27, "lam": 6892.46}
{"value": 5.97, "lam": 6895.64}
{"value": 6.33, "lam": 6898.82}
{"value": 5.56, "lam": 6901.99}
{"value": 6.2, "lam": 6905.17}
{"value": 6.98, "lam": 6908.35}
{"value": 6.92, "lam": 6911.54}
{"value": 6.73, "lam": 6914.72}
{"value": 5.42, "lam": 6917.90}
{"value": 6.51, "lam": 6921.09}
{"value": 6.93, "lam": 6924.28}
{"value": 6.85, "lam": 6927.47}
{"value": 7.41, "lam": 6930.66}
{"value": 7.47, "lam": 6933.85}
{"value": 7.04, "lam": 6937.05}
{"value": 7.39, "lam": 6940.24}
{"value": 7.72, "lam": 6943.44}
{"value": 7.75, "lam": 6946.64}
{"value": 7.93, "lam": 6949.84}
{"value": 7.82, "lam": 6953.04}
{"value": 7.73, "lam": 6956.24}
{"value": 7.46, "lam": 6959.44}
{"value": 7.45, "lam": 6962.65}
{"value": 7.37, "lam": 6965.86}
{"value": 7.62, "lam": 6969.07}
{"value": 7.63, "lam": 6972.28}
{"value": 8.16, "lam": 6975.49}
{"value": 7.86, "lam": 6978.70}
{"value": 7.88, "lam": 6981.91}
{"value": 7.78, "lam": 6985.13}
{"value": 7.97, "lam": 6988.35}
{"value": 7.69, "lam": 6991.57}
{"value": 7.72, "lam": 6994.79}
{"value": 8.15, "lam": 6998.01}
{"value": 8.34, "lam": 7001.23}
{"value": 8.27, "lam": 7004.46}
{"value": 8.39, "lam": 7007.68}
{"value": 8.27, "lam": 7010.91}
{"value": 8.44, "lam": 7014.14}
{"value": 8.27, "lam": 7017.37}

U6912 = 0.11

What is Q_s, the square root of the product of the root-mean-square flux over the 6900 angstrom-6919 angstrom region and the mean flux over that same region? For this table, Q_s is 6.3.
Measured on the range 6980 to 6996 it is 7.8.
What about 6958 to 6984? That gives 7.7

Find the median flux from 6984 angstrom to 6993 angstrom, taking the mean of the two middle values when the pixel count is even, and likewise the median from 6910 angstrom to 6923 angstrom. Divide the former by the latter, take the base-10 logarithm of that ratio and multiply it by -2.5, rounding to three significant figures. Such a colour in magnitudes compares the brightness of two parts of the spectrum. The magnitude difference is -0.175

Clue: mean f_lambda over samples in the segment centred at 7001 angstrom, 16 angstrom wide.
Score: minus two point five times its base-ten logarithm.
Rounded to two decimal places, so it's -2.28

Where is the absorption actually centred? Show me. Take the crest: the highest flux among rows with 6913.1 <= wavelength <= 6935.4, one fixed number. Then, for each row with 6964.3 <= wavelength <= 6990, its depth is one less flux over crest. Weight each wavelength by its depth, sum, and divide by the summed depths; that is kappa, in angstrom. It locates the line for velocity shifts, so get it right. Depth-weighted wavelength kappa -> 6980.6 angstrom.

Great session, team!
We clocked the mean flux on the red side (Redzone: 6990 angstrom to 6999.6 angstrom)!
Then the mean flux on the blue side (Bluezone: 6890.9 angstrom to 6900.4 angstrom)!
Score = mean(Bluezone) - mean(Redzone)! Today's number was -1.7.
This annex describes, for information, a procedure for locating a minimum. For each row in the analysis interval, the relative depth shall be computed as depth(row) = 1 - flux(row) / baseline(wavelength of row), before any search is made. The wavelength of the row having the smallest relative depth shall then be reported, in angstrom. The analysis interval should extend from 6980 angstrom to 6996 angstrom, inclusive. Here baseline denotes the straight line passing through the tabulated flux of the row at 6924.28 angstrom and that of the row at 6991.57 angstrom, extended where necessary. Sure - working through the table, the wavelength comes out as 6988.35 angstrom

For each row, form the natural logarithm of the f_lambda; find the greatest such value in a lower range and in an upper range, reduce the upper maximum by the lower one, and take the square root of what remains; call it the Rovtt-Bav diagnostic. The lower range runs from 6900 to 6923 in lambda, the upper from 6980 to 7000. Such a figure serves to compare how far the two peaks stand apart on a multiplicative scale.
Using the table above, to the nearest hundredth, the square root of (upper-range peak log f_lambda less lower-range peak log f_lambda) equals 0.39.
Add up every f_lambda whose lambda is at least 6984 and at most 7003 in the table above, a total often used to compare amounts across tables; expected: 48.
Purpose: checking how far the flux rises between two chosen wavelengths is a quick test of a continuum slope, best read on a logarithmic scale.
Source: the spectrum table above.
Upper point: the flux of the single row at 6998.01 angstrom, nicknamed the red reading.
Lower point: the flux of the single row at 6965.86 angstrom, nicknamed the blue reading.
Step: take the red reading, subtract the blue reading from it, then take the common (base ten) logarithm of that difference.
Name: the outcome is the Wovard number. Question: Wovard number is -0.11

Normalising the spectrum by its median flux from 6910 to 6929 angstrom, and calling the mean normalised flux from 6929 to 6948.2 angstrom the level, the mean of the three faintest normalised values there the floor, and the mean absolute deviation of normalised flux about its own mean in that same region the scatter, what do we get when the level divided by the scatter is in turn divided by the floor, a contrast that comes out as 38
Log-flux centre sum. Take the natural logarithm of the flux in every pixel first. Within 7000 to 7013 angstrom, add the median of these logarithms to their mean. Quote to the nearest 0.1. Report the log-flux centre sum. 4.2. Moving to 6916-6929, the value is 3.8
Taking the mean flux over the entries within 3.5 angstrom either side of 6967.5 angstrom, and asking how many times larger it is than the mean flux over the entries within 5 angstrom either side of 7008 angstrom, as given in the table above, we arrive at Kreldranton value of 0.90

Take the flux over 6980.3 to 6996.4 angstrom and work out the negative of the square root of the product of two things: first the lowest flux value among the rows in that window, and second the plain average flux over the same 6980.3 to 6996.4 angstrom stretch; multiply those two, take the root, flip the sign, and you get -7.7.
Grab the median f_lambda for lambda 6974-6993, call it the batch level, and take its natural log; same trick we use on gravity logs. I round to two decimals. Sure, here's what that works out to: 2.06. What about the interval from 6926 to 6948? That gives 2.00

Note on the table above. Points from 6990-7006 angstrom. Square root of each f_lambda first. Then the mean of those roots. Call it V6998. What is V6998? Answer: 2.83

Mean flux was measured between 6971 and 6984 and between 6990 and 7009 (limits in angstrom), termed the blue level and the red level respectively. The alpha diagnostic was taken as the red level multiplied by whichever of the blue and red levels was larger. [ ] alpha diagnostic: 65.5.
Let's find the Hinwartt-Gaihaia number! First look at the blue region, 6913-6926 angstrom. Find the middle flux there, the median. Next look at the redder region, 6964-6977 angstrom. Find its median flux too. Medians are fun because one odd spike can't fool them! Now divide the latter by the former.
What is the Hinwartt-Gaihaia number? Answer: 1.15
